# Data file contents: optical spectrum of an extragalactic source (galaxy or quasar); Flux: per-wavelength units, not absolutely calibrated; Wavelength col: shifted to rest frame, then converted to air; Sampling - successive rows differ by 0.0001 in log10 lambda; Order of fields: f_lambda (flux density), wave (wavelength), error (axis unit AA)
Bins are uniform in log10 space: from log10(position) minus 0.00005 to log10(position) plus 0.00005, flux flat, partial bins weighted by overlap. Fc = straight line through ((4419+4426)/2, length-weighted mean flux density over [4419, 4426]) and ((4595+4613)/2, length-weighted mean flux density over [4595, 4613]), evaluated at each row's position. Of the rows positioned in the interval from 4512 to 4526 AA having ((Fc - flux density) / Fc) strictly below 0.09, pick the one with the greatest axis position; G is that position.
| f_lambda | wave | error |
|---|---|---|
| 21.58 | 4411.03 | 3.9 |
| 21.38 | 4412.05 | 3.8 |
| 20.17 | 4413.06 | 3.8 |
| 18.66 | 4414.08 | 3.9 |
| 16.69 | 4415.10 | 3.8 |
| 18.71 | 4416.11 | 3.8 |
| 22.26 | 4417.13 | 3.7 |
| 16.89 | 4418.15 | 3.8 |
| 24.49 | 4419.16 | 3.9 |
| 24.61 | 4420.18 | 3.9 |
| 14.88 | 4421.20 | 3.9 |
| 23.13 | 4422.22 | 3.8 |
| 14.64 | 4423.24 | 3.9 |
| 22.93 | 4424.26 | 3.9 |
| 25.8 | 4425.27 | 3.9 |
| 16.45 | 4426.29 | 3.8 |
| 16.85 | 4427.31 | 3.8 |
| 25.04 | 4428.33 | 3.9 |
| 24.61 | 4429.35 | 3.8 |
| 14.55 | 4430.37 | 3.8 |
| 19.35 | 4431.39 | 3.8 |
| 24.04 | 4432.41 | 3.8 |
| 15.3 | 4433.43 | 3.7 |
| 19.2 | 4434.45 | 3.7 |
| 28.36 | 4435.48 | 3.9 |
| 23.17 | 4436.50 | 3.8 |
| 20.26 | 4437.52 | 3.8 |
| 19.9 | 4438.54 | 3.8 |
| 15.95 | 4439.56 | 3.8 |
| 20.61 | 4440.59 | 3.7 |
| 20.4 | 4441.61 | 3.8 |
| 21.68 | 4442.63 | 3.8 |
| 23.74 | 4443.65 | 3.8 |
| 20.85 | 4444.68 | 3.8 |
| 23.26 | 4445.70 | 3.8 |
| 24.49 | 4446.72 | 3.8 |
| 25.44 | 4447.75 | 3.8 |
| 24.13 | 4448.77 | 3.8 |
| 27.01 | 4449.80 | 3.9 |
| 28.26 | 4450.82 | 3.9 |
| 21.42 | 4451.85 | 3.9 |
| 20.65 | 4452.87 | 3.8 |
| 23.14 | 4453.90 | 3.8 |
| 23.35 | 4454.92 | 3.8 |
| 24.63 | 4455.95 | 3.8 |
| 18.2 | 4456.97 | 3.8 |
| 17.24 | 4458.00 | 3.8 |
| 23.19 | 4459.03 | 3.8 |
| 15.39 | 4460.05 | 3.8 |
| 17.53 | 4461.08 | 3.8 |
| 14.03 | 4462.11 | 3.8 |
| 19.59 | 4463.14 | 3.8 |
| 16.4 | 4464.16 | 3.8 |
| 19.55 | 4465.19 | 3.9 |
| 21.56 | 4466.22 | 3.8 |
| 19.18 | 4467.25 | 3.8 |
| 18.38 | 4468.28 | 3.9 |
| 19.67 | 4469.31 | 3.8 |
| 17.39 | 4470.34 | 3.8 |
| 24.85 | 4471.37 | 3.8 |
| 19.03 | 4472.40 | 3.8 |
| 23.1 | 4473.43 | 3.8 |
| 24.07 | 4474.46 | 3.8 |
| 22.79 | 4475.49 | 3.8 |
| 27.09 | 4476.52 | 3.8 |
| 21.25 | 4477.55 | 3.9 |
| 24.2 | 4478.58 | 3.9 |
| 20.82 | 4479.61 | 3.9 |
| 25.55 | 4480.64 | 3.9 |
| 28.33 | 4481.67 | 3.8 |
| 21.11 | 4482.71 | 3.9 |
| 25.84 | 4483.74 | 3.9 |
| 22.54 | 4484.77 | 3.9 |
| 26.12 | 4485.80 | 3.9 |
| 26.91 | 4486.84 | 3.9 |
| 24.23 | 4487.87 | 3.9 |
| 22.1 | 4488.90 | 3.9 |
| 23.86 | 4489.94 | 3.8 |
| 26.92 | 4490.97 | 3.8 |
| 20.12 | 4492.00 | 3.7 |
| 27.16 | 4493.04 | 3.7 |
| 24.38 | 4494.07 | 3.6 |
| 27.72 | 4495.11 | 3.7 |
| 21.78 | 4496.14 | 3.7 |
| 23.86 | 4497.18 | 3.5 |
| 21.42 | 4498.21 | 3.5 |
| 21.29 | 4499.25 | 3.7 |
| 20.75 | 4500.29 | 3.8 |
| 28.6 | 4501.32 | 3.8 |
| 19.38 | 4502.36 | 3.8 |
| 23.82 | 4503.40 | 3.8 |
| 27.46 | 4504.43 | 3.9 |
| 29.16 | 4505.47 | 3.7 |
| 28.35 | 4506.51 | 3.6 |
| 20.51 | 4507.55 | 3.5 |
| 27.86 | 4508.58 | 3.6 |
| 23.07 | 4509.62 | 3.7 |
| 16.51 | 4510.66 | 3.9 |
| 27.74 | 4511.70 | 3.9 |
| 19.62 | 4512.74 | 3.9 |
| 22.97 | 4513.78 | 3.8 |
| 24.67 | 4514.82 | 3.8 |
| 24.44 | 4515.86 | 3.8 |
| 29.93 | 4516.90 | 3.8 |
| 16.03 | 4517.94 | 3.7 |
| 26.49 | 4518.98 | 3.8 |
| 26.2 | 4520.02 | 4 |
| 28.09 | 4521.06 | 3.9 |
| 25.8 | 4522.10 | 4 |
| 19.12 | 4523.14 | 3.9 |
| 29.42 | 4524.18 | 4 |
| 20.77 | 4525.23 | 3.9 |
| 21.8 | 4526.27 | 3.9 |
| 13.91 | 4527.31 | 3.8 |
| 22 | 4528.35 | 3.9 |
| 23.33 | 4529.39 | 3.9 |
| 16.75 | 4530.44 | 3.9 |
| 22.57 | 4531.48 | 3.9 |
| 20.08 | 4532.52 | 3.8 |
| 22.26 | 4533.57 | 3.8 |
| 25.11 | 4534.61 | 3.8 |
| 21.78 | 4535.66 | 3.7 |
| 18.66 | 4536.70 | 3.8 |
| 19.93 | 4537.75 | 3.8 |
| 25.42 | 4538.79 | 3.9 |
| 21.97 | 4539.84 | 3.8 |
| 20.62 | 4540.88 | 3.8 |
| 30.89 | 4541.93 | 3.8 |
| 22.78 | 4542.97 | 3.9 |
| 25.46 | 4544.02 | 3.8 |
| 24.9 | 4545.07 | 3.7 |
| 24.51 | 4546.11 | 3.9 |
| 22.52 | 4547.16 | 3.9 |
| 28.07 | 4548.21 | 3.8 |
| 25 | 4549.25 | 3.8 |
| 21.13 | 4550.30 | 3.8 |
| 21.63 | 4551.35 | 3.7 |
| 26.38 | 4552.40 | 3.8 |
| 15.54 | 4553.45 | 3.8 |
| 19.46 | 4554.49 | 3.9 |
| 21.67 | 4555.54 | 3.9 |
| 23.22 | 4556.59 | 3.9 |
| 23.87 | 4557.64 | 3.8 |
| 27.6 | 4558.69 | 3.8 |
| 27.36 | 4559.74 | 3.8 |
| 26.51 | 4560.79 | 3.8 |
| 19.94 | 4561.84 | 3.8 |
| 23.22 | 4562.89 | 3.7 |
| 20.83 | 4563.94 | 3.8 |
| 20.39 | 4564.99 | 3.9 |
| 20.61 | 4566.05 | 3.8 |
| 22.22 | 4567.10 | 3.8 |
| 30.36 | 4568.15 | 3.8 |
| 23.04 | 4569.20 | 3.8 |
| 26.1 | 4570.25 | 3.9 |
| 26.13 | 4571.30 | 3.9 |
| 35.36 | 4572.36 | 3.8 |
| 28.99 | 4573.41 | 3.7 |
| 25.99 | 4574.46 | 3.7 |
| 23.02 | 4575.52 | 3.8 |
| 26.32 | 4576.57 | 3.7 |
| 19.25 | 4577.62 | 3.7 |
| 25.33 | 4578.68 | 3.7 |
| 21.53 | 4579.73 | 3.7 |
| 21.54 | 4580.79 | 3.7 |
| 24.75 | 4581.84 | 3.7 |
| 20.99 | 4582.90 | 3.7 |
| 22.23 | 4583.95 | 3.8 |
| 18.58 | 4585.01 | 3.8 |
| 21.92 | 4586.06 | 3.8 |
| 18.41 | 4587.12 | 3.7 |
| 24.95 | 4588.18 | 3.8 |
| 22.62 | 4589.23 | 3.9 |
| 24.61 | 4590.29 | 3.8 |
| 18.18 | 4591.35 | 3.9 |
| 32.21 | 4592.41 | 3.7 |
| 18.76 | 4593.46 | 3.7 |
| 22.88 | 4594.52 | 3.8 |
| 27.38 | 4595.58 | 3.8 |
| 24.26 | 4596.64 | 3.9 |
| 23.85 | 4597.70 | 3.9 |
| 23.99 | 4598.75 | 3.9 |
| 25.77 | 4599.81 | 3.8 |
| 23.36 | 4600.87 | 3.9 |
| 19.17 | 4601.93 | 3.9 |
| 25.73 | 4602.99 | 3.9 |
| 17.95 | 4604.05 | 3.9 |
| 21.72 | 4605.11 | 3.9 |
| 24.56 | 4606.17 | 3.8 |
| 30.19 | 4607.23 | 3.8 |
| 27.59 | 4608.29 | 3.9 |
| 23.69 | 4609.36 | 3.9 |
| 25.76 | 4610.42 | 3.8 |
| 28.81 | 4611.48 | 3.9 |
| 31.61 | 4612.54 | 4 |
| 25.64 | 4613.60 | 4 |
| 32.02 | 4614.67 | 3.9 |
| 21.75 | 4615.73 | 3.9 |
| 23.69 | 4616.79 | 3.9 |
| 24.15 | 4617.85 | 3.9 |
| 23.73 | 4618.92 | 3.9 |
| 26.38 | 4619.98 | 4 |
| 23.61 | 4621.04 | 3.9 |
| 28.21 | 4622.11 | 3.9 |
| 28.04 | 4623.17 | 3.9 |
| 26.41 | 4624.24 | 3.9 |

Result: 4524.18 AA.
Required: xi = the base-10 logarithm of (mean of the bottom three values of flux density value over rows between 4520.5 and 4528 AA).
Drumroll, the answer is 1.25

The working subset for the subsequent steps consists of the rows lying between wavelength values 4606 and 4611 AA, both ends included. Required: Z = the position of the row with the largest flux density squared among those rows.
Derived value 4607.23 AA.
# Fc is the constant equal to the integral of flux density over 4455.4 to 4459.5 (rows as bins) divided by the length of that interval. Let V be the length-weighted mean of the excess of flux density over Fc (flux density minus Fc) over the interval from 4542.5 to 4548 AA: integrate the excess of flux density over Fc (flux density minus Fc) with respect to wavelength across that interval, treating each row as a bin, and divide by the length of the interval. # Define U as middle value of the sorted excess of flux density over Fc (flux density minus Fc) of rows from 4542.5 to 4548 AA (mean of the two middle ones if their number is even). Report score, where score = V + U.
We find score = 7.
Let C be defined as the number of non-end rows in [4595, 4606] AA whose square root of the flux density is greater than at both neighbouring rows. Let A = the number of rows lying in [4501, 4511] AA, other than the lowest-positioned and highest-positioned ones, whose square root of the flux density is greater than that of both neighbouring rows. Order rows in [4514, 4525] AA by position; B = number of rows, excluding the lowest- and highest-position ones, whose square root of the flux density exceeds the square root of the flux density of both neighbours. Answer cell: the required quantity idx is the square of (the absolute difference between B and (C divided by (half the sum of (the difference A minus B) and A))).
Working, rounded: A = 2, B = 3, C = 2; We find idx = 1.0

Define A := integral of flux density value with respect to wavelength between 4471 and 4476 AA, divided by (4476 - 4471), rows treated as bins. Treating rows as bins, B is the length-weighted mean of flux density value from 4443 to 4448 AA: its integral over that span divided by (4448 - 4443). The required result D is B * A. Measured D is 531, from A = 22.7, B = 23.4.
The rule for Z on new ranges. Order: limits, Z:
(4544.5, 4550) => 4548.21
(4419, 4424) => 4420.18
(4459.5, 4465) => 4463.14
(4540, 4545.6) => 4541.93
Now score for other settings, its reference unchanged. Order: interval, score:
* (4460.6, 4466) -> -6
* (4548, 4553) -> 8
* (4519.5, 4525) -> 10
